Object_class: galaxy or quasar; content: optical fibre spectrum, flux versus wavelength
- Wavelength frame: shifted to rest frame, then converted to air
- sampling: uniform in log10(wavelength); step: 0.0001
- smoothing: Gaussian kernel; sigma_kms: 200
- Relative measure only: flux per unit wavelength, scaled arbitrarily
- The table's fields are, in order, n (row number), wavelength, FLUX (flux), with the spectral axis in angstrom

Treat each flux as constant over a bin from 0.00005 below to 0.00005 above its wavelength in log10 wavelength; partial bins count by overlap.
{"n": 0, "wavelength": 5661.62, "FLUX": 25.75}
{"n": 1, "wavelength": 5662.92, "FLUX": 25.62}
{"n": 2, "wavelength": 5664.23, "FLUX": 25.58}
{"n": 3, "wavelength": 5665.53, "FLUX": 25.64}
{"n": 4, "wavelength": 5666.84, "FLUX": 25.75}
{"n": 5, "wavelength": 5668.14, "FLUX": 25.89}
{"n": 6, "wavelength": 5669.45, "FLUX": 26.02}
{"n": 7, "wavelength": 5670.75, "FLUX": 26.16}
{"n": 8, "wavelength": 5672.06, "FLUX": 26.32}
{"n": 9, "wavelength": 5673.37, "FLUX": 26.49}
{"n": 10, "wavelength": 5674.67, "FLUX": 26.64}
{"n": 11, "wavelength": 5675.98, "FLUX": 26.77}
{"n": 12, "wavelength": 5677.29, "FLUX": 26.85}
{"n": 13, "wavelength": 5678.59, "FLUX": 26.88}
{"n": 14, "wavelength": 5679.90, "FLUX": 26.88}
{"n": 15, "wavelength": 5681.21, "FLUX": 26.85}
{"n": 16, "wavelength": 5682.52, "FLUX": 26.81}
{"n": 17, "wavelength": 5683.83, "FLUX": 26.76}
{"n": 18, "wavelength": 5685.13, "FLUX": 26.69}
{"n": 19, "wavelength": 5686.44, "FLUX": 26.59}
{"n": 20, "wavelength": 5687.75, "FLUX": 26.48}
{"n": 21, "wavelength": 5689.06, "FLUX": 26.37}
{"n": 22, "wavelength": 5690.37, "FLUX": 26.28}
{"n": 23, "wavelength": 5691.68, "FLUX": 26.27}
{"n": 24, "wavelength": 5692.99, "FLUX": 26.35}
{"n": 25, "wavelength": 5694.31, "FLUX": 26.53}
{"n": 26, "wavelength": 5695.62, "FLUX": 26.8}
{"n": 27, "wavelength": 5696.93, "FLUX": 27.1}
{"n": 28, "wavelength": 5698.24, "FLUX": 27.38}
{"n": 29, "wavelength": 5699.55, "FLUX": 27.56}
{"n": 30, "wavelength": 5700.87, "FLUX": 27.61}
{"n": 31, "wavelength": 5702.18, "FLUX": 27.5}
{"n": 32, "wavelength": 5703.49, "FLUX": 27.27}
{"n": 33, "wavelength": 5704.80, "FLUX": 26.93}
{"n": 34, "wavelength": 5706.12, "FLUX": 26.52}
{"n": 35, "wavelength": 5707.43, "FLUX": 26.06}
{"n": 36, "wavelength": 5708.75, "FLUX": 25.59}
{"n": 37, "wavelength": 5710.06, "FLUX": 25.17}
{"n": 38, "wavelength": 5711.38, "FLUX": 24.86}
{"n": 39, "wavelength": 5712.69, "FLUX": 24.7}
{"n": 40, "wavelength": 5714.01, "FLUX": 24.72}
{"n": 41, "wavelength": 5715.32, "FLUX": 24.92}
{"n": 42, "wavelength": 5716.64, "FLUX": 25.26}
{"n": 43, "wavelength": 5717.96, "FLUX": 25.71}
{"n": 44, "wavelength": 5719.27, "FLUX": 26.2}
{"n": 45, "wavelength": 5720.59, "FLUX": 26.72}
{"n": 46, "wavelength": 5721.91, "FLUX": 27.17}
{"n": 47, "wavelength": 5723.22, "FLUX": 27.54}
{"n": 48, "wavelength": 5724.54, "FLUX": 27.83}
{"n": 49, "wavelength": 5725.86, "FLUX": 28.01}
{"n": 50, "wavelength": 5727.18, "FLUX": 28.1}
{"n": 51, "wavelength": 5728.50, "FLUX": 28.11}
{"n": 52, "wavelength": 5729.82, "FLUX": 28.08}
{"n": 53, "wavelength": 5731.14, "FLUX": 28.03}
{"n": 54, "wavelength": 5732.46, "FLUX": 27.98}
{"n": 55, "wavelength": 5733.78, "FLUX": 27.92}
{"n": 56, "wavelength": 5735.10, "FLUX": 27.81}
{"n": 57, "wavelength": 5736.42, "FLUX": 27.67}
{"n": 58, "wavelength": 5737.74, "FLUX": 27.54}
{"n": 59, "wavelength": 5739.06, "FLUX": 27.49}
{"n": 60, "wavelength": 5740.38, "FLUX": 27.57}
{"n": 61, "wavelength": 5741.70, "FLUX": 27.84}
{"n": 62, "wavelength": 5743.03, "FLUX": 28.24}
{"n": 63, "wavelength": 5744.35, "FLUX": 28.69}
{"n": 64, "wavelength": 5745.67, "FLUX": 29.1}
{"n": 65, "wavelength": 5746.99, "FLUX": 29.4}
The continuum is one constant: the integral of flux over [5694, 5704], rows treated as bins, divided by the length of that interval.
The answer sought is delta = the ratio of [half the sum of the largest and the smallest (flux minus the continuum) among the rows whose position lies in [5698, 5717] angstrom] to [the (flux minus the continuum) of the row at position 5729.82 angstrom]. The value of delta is -1.3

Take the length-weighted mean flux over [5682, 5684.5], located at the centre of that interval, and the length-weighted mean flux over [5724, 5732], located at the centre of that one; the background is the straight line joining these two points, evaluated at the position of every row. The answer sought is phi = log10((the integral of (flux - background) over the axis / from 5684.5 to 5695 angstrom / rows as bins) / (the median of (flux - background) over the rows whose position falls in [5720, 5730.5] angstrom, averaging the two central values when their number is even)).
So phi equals 2.28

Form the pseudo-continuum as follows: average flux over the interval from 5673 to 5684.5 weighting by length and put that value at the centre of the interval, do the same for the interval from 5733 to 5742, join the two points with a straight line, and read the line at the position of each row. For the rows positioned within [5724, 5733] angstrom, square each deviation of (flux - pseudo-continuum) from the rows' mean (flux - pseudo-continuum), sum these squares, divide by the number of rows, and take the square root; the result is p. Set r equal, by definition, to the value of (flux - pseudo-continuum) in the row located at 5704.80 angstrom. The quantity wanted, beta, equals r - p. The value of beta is -0.4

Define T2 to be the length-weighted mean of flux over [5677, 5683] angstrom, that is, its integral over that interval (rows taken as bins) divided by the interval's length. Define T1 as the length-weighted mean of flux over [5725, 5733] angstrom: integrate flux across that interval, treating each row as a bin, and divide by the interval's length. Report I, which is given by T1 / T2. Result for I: 1.04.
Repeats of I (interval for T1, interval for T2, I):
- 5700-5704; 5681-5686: 1.03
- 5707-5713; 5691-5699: 0.95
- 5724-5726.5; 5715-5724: 1.06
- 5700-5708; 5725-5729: 0.96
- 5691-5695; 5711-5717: 1.06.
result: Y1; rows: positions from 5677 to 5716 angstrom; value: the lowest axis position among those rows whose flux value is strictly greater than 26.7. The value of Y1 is 5677.29 angstrom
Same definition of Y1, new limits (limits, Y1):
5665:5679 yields 5675.98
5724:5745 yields 5724.54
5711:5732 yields 5720.59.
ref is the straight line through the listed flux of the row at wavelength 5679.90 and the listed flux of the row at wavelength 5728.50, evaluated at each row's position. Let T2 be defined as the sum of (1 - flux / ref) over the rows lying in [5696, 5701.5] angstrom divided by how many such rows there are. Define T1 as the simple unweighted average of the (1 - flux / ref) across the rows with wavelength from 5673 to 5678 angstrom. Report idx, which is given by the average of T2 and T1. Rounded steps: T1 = 0.003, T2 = 0.00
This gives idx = 0.000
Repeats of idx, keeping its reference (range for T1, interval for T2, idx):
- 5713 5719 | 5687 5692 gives 0.062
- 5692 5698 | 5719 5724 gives 0.029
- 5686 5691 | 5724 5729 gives 0.013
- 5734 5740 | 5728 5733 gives 0.014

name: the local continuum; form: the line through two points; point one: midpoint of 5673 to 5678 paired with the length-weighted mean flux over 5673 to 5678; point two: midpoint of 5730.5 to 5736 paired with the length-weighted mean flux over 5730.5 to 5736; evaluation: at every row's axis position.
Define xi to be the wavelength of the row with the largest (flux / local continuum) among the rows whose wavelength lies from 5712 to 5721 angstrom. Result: 5720.59 angstrom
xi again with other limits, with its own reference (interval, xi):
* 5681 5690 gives 5681.21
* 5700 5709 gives 5700.87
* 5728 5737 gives 5728.50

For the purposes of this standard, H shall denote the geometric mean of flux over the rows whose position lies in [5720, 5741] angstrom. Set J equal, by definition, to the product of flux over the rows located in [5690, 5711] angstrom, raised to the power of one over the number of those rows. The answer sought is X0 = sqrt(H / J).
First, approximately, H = 27.7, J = 26.7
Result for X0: 1.02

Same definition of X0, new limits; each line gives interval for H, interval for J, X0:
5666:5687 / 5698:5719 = 1.01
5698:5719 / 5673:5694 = 0.99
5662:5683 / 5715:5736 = 0.98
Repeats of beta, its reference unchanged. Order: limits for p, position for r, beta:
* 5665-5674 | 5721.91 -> -0.5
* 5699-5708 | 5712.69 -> -3.2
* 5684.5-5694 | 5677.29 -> -0.1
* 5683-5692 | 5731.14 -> 0.2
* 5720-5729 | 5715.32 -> -2.9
